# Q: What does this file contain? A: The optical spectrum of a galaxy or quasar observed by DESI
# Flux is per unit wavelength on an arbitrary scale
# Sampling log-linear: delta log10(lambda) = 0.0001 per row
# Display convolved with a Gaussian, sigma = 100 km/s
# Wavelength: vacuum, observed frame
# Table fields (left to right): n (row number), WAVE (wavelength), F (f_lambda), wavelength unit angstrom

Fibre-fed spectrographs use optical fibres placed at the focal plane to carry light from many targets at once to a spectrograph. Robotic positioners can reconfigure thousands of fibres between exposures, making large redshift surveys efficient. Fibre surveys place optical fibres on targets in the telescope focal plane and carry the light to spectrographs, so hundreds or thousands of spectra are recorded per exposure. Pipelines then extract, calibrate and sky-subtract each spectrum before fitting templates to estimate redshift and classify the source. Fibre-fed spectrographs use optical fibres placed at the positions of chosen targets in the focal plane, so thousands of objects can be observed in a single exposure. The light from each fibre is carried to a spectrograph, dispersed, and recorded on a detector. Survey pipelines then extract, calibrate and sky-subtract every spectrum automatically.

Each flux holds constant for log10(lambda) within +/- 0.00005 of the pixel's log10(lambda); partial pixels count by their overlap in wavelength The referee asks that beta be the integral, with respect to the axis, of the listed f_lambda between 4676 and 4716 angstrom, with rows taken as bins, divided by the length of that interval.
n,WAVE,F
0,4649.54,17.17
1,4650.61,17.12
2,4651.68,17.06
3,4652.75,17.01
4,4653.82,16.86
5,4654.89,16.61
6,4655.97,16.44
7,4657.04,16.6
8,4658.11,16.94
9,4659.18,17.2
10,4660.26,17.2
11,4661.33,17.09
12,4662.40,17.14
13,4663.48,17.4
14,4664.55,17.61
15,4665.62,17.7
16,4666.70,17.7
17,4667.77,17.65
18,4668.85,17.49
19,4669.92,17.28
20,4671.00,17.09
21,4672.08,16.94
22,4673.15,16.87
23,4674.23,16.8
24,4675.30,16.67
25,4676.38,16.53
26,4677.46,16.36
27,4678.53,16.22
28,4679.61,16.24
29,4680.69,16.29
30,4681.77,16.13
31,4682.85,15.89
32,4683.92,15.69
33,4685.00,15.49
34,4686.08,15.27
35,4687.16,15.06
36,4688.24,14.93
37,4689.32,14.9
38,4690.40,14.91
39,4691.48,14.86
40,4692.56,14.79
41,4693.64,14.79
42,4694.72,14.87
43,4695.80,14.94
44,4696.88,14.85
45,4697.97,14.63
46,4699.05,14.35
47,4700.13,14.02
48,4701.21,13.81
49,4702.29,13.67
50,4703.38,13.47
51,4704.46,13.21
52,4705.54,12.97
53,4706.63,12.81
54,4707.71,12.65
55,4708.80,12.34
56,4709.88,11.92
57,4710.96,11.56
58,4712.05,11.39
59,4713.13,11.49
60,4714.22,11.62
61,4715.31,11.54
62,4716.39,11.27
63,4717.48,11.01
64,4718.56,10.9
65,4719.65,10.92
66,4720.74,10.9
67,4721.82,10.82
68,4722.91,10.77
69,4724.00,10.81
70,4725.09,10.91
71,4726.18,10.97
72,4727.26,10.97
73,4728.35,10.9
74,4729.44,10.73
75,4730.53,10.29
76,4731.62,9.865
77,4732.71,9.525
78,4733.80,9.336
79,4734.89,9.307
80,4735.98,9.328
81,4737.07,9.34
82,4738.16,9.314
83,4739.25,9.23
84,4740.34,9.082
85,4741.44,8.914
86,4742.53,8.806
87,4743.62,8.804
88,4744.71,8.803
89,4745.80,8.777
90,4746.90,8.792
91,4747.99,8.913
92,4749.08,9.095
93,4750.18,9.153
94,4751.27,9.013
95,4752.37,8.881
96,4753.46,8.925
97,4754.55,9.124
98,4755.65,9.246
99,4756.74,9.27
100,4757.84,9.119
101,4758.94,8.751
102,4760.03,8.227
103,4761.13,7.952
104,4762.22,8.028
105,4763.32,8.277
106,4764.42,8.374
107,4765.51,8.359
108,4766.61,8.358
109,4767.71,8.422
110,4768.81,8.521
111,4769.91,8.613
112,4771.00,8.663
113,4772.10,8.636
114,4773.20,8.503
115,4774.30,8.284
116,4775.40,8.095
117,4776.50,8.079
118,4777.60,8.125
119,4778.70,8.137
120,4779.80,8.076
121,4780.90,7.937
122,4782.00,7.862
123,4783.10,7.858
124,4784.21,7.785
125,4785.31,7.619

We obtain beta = 14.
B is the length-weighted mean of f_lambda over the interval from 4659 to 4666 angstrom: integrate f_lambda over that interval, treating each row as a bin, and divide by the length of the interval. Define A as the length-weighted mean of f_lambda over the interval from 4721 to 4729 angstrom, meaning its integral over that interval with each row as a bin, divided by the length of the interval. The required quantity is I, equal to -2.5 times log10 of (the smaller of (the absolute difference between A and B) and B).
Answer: -2.0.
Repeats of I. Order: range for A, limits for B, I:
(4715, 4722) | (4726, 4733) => 0.6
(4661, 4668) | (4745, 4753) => -2.3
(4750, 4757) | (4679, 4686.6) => -2.1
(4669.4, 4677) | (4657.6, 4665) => 1.1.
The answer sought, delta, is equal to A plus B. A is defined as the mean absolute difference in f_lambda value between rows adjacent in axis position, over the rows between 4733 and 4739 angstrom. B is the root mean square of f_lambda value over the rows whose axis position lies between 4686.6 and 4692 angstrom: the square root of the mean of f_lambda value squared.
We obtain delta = 15.0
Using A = 0.02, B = 14.9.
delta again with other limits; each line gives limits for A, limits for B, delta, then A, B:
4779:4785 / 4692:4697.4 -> 14.9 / 0.07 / 14.8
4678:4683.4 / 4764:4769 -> 8.5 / 0.12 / 8.4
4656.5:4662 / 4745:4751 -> 9.1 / 0.18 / 8.9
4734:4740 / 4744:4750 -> 8.9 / 0.04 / 8.9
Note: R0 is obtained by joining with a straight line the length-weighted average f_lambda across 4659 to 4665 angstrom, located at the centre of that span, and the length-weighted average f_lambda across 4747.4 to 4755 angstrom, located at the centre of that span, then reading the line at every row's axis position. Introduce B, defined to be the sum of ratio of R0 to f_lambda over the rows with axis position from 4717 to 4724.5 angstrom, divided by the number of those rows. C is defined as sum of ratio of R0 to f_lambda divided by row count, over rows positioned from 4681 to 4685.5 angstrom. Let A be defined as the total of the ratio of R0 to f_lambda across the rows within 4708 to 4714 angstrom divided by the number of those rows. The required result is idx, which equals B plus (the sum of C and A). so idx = 3.14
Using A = 1.09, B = 1.09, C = 0.97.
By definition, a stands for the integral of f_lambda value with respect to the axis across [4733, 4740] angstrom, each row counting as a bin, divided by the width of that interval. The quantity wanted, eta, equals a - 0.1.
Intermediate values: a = 9.3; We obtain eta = 9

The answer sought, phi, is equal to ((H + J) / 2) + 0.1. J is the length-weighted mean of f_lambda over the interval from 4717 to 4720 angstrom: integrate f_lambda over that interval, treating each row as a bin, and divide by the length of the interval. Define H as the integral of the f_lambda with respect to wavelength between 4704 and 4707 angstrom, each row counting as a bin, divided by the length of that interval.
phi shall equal 12.1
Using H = 13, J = 11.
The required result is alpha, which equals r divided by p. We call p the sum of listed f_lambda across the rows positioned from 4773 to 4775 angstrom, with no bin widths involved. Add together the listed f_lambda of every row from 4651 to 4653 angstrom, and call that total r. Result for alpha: 2.03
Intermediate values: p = 17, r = 34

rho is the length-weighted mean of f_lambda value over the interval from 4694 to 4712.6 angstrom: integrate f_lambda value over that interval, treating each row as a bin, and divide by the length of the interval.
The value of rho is 13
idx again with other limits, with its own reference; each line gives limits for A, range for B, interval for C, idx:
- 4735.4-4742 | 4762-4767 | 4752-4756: 3.02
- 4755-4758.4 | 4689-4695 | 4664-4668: 2.85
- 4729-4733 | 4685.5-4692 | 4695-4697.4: 3.01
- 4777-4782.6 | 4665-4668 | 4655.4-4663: 2.78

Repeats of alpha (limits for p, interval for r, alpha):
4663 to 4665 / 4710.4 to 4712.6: 0.66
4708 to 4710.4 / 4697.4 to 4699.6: 1.19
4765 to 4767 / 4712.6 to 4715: 1.38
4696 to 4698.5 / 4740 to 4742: 0.61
